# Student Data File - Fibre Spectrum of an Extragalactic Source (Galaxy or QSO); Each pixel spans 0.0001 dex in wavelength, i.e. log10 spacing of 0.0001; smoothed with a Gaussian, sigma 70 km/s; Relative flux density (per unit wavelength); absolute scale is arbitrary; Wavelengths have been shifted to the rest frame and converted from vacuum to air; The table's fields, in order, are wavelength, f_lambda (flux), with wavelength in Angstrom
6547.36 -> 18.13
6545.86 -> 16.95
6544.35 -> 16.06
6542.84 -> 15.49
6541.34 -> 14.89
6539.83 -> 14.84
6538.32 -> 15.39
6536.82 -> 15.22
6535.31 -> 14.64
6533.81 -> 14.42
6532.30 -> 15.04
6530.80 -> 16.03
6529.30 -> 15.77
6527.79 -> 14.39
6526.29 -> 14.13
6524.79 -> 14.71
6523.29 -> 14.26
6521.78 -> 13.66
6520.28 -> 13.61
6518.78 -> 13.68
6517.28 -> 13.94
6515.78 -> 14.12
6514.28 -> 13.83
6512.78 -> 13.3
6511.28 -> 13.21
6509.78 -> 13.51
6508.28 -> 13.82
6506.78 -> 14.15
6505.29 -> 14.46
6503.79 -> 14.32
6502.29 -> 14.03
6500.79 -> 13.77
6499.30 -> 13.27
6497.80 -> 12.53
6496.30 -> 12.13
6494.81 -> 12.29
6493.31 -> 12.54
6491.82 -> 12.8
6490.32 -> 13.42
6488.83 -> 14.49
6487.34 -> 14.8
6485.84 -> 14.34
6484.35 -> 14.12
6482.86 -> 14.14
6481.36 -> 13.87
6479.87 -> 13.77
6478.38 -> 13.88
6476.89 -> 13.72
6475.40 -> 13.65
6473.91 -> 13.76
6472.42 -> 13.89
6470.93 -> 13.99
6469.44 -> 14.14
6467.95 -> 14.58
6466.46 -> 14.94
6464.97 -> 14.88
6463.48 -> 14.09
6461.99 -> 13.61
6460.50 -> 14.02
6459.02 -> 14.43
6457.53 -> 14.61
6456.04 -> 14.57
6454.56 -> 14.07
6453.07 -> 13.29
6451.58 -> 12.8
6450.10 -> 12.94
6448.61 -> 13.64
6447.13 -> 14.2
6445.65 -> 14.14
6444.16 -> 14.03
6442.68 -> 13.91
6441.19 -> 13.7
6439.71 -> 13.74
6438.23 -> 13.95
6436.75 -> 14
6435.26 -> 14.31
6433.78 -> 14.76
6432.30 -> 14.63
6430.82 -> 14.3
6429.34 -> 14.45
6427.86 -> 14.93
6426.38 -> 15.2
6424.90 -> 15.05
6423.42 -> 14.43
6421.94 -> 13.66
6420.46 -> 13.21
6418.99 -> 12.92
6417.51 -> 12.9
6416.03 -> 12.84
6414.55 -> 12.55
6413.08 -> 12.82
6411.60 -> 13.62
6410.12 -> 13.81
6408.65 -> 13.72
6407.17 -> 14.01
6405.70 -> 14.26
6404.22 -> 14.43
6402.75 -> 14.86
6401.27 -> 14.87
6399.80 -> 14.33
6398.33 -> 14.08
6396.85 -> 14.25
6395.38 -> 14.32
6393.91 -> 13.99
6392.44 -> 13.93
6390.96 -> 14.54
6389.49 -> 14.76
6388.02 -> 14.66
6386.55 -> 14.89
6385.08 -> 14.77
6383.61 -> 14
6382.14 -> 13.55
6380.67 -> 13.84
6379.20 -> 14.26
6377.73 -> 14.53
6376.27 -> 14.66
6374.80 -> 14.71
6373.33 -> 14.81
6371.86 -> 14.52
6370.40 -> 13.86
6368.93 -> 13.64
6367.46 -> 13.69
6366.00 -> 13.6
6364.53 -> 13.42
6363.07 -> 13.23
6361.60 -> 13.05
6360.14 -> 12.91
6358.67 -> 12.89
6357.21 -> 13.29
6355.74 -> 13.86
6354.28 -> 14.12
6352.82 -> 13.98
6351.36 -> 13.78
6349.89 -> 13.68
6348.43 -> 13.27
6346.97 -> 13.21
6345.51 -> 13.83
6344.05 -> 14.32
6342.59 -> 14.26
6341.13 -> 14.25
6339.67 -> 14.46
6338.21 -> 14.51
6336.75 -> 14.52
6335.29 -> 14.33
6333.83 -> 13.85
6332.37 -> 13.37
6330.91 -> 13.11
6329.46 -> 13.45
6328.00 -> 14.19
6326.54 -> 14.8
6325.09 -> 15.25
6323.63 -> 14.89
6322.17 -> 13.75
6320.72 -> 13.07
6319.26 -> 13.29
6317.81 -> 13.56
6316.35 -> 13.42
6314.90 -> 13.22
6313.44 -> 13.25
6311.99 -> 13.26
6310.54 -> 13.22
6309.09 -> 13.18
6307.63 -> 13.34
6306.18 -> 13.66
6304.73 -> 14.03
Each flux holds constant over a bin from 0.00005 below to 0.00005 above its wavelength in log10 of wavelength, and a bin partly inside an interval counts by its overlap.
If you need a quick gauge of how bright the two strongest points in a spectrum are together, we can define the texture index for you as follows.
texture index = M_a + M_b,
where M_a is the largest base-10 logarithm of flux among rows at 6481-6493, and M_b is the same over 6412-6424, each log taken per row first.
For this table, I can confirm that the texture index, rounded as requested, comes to 2.33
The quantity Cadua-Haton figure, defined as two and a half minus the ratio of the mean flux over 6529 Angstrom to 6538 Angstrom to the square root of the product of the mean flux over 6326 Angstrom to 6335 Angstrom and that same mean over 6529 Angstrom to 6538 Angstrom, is 1.451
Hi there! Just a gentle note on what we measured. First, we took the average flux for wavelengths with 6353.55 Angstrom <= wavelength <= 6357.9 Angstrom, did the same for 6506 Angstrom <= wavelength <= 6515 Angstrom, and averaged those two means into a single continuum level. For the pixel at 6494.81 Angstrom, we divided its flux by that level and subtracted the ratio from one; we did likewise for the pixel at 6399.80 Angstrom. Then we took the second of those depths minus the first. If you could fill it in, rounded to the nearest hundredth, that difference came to -0.15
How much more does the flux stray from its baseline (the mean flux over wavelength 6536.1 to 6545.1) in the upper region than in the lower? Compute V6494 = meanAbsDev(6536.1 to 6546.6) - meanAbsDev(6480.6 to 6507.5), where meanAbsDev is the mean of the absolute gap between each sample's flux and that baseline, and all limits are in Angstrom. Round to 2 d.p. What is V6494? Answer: -1.16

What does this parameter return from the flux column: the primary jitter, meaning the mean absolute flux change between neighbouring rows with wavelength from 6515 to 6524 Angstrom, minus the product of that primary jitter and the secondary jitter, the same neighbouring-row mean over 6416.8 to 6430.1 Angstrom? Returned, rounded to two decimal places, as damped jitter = 0.14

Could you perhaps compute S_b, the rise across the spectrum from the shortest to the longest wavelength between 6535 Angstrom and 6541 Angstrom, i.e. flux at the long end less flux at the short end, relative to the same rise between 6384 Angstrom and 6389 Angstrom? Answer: -1.82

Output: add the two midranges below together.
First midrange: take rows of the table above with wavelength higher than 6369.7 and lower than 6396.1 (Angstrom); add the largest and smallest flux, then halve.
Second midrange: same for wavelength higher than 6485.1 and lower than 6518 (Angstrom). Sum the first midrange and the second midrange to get 27.7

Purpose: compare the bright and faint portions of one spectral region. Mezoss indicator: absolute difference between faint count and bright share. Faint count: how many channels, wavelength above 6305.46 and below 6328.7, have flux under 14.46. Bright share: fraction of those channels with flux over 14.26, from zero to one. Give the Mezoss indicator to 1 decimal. 12.8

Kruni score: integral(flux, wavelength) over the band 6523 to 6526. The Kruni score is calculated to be 43.5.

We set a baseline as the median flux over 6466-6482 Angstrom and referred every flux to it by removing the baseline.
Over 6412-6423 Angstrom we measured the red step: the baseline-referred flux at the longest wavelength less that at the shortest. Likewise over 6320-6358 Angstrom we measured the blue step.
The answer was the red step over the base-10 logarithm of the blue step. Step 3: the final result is -1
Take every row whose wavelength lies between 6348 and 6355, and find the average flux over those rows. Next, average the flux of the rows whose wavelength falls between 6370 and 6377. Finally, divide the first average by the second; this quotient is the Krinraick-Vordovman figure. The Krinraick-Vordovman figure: 0.95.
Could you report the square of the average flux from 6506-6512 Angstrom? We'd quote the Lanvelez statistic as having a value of 187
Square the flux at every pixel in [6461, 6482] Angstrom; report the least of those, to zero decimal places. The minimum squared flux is 185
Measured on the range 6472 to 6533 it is 147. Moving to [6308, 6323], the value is 171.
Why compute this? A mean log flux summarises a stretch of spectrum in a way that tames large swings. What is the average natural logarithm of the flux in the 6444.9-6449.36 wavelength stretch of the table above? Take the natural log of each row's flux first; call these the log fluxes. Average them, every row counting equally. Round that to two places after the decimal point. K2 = 2.64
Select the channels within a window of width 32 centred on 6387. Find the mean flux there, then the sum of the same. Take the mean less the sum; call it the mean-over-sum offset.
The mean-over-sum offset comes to -303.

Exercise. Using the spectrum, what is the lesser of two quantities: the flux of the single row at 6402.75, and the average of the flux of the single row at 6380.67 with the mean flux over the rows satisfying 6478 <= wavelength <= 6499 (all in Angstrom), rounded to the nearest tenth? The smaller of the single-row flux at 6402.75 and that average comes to 13.7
